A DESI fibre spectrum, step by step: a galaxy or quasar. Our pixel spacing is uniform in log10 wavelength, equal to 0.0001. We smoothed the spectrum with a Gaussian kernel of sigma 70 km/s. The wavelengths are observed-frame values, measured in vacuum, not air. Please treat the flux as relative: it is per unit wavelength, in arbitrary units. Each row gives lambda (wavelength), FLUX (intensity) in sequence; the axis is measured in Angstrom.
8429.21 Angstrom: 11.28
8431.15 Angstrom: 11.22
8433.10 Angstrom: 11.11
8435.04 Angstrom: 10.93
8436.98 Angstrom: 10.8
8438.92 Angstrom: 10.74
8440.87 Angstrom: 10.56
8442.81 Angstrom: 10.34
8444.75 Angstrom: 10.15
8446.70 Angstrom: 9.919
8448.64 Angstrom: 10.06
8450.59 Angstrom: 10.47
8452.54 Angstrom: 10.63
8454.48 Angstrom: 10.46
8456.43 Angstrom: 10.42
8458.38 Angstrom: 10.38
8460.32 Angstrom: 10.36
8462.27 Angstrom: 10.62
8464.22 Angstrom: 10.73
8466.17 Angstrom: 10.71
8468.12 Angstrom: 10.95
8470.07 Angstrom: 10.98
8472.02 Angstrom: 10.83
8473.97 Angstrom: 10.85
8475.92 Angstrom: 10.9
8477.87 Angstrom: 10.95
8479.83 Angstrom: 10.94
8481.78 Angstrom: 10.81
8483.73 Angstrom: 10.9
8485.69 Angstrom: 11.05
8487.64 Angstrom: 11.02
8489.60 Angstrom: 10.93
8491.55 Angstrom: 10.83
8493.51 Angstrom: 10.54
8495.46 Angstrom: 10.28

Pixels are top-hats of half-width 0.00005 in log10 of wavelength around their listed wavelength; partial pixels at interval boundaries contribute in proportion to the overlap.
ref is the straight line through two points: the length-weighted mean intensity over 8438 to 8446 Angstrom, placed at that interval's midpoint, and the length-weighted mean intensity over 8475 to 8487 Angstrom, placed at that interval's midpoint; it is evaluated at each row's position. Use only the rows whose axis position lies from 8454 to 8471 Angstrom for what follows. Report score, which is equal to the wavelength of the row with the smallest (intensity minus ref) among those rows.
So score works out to 8460.32 Angstrom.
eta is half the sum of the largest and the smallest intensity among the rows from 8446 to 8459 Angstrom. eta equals 10.3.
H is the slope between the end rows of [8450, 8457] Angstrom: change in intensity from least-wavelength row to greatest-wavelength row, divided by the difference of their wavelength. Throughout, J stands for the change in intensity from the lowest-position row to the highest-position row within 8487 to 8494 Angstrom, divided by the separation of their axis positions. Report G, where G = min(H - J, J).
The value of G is -0.082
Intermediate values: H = -0.01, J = -0.08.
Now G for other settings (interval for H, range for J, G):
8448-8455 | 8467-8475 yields -0.017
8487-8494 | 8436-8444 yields -0.079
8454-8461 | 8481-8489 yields -0.053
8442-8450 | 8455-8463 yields -0.082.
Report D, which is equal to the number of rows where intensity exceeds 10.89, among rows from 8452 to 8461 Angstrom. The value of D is 0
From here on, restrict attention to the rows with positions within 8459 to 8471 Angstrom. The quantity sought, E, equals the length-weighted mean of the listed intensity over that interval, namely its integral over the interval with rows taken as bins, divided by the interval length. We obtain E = 10.7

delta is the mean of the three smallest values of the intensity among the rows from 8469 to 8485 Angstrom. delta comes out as 10.8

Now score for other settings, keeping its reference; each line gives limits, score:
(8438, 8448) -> 8446.70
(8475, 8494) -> 8493.51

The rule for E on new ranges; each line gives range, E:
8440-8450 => 10.2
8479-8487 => 10.9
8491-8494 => 10.7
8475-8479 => 10.9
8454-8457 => 10.4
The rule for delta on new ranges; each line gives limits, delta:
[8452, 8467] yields 10.4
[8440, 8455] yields 10.0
